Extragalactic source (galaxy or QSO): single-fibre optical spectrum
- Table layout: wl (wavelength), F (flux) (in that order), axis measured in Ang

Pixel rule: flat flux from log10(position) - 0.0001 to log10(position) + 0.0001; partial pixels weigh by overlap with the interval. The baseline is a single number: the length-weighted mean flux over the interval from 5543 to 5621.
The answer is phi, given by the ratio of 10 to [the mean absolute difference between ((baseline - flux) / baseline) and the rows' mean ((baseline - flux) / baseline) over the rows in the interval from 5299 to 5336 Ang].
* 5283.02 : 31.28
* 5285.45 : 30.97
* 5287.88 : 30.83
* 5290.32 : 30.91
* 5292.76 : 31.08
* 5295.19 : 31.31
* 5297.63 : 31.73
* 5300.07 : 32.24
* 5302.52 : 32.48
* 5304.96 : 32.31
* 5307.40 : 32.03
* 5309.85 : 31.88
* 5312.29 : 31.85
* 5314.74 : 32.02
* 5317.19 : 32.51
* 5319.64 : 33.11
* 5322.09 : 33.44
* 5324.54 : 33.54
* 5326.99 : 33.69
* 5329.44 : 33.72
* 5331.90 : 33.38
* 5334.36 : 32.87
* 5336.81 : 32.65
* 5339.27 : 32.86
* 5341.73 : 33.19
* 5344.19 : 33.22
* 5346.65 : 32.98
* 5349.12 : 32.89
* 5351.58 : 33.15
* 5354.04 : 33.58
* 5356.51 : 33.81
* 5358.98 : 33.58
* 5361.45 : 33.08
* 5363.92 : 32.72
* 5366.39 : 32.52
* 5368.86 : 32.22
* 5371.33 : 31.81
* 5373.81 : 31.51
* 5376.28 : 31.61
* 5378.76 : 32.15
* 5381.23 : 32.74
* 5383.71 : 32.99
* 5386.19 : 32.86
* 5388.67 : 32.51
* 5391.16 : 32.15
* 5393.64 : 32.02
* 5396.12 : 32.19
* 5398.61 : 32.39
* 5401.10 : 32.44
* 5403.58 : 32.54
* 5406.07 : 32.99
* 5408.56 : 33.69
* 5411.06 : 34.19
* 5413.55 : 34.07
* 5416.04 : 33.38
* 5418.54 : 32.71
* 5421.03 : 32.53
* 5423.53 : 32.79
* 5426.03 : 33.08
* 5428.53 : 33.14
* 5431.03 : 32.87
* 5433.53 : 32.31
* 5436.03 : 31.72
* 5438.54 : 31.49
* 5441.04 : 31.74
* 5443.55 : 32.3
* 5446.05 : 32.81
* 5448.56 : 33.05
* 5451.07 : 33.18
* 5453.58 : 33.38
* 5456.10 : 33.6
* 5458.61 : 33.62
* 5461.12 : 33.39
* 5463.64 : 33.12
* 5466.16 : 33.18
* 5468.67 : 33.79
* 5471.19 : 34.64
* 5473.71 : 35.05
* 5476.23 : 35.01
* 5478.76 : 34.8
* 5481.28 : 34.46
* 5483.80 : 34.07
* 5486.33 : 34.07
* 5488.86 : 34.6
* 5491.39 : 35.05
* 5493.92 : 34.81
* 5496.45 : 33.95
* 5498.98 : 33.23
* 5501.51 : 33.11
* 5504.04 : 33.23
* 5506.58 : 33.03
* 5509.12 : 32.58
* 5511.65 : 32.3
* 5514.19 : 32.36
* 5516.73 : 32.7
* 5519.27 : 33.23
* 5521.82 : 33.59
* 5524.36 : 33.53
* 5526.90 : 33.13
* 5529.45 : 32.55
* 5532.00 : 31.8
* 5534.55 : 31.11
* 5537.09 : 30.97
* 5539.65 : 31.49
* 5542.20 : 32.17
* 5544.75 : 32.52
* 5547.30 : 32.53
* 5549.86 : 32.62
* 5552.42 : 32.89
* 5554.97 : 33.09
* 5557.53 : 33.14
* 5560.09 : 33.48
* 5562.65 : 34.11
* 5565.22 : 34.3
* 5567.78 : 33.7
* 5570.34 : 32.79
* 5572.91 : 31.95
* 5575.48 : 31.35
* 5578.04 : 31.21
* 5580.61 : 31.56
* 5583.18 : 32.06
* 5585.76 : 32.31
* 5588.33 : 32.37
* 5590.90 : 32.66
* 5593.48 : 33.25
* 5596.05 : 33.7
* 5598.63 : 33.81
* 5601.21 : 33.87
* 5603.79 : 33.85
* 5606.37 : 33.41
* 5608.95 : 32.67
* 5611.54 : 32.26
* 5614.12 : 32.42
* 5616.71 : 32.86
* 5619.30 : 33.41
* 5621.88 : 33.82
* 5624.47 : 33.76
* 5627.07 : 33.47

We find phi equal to 538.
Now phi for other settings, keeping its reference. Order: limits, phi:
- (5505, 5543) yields 508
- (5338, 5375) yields 683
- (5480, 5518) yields 410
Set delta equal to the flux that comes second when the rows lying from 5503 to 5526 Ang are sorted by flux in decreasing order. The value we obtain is 33.53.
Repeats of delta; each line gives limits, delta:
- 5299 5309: 32.31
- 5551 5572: 34.11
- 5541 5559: 33.09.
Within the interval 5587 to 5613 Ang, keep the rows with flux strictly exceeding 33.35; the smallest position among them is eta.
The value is 5596.05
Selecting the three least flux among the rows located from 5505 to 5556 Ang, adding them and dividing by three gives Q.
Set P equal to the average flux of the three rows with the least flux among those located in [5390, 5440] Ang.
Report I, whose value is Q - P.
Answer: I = -0.6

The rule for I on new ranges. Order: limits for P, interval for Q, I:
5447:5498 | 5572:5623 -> -1.7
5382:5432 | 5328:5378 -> -0.5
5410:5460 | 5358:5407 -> 0.0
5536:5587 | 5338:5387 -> 0.5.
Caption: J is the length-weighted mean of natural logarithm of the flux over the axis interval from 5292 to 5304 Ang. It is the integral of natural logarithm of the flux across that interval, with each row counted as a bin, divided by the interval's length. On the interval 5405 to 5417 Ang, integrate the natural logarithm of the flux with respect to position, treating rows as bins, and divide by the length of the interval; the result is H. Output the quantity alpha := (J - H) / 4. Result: -0.014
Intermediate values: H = 3.52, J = 3.46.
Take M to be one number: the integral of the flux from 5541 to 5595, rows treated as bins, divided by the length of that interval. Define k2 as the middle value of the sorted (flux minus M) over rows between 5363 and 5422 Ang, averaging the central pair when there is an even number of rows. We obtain -0.2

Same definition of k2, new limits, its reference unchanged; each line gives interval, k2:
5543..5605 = 0.2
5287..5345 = -0.2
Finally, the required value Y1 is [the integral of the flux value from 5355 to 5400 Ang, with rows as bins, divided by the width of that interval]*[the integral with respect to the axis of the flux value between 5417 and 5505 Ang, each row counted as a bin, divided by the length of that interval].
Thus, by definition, 1086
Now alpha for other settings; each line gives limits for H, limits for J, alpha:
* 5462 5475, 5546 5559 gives -0.008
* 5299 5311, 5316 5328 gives 0.009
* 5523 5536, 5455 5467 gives 0.007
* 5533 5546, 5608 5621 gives 0.008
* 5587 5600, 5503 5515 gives -0.004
